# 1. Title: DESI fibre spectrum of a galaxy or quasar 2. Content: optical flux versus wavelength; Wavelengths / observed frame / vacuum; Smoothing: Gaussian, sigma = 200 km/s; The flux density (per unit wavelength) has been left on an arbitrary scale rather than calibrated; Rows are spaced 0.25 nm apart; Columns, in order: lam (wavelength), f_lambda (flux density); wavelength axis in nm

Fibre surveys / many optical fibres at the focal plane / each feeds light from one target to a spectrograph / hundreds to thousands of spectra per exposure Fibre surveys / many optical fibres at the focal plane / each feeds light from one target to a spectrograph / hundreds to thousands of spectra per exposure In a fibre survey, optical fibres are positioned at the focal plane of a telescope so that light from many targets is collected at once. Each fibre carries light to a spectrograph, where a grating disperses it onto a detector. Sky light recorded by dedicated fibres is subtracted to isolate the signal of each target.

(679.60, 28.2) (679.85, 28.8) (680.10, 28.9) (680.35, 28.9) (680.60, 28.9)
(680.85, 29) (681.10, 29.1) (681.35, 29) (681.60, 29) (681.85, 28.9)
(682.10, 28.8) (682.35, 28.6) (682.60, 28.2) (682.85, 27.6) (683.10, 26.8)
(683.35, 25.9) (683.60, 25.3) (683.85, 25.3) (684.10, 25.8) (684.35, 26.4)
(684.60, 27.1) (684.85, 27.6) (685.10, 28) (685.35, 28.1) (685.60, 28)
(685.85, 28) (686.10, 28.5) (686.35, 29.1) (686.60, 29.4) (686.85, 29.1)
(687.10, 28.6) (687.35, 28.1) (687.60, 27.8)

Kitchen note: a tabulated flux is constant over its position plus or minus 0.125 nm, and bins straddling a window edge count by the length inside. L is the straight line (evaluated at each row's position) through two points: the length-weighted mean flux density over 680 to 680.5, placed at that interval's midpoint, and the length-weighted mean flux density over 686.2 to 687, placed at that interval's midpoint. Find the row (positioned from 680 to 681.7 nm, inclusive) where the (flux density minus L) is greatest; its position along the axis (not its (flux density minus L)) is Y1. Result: 681.10 nm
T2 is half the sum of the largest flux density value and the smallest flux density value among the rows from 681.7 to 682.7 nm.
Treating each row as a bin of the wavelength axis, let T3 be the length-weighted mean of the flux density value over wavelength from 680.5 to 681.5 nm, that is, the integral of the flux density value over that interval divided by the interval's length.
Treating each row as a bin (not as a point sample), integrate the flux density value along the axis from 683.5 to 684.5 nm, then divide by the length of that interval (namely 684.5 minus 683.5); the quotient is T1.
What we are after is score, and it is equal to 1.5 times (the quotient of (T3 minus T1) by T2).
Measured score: 0.17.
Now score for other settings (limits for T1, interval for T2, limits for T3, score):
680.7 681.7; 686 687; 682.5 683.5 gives -0.10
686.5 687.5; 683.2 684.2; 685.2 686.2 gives -0.04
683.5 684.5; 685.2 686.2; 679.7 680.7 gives 0.17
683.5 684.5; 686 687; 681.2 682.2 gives 0.17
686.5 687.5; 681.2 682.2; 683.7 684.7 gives -0.14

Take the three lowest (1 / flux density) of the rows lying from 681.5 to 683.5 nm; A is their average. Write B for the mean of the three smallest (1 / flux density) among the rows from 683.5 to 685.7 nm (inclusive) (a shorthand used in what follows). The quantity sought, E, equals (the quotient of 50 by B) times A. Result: 48.5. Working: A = 0.0346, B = 0.0357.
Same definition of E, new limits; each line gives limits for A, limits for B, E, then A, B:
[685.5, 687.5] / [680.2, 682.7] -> 49.7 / 0.0342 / 0.0344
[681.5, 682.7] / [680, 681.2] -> 50.2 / 0.0346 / 0.0345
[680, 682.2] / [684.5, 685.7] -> 48.3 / 0.0344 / 0.0357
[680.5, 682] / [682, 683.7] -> 49.1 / 0.0344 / 0.0350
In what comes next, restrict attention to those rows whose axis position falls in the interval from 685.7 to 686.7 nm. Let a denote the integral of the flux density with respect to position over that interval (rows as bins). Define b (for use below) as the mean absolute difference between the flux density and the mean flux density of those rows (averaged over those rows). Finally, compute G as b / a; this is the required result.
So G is 0.017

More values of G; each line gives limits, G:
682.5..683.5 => 0.029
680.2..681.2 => 0.003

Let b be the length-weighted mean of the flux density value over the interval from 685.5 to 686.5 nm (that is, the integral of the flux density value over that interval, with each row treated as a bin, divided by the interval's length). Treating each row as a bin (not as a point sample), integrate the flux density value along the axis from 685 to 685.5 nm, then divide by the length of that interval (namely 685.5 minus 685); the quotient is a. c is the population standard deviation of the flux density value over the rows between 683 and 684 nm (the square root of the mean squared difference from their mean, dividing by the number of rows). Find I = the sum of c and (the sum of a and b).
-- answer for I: 57.1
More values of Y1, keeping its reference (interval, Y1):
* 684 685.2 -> 685.10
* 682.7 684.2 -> 682.85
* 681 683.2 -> 681.10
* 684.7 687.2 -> 686.60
